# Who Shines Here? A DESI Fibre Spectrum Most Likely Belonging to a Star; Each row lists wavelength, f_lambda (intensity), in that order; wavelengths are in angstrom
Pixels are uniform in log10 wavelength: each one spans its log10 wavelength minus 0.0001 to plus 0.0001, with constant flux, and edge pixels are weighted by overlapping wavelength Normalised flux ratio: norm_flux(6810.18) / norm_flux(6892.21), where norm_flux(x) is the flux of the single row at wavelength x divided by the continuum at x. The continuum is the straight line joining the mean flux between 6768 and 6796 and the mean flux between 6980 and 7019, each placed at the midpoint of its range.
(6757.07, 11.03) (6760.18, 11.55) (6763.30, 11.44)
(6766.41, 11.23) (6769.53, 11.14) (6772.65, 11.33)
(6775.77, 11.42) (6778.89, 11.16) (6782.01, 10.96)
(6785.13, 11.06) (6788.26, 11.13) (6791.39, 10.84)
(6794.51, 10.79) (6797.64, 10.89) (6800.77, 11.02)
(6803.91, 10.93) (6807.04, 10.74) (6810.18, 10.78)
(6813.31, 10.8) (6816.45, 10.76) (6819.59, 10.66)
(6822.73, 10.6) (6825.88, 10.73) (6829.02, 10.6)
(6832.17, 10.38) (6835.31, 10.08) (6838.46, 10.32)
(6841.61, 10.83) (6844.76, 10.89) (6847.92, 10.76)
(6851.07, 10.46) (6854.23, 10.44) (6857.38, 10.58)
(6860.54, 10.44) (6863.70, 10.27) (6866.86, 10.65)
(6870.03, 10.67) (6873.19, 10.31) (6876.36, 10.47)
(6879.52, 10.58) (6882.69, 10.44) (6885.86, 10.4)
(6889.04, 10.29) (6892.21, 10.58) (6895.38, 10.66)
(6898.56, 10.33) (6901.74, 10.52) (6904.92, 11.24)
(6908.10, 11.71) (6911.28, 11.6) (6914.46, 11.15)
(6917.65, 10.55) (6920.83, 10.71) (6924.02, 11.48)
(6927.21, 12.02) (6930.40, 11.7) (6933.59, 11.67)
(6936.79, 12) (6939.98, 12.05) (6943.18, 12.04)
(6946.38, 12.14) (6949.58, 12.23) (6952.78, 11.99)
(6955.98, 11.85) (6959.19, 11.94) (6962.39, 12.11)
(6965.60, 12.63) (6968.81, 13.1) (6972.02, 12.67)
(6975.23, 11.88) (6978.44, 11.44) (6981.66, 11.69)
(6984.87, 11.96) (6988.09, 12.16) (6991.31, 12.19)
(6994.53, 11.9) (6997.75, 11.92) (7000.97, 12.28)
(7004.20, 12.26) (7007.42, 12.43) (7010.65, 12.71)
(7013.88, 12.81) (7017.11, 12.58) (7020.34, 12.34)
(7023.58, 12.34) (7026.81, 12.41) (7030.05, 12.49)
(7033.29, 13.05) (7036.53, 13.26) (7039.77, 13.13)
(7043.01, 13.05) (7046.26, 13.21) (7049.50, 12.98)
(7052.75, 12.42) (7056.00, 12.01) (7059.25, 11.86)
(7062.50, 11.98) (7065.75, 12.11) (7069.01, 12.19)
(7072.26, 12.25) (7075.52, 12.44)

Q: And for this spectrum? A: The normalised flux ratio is 1.06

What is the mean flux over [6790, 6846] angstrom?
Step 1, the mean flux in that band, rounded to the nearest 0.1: 10.7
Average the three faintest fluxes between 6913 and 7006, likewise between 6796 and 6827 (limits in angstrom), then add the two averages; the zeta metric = 21.5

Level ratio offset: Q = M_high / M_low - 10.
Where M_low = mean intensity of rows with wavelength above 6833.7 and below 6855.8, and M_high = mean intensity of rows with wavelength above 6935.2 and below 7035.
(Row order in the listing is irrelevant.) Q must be -8.84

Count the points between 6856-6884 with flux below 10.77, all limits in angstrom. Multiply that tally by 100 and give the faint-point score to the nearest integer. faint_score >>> 900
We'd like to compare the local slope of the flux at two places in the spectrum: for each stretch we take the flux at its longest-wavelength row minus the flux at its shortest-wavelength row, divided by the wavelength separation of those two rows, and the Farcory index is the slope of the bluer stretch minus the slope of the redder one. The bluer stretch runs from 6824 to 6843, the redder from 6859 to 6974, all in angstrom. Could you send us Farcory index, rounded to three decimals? -0.014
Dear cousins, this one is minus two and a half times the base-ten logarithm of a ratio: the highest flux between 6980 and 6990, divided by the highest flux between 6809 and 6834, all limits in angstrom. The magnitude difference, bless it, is -0.13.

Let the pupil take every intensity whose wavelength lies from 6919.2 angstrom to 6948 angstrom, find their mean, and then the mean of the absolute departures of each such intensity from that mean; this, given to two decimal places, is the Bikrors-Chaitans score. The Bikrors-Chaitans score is 0.33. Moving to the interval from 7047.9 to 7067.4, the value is 0.32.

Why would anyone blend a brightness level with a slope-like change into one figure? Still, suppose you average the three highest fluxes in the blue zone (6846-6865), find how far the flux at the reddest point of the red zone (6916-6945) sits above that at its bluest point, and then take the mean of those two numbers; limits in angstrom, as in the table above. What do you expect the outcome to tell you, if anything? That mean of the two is 6.0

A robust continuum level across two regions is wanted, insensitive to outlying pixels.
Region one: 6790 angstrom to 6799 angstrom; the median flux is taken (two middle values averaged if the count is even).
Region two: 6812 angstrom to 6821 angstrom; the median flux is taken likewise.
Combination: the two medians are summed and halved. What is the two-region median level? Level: 10.8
